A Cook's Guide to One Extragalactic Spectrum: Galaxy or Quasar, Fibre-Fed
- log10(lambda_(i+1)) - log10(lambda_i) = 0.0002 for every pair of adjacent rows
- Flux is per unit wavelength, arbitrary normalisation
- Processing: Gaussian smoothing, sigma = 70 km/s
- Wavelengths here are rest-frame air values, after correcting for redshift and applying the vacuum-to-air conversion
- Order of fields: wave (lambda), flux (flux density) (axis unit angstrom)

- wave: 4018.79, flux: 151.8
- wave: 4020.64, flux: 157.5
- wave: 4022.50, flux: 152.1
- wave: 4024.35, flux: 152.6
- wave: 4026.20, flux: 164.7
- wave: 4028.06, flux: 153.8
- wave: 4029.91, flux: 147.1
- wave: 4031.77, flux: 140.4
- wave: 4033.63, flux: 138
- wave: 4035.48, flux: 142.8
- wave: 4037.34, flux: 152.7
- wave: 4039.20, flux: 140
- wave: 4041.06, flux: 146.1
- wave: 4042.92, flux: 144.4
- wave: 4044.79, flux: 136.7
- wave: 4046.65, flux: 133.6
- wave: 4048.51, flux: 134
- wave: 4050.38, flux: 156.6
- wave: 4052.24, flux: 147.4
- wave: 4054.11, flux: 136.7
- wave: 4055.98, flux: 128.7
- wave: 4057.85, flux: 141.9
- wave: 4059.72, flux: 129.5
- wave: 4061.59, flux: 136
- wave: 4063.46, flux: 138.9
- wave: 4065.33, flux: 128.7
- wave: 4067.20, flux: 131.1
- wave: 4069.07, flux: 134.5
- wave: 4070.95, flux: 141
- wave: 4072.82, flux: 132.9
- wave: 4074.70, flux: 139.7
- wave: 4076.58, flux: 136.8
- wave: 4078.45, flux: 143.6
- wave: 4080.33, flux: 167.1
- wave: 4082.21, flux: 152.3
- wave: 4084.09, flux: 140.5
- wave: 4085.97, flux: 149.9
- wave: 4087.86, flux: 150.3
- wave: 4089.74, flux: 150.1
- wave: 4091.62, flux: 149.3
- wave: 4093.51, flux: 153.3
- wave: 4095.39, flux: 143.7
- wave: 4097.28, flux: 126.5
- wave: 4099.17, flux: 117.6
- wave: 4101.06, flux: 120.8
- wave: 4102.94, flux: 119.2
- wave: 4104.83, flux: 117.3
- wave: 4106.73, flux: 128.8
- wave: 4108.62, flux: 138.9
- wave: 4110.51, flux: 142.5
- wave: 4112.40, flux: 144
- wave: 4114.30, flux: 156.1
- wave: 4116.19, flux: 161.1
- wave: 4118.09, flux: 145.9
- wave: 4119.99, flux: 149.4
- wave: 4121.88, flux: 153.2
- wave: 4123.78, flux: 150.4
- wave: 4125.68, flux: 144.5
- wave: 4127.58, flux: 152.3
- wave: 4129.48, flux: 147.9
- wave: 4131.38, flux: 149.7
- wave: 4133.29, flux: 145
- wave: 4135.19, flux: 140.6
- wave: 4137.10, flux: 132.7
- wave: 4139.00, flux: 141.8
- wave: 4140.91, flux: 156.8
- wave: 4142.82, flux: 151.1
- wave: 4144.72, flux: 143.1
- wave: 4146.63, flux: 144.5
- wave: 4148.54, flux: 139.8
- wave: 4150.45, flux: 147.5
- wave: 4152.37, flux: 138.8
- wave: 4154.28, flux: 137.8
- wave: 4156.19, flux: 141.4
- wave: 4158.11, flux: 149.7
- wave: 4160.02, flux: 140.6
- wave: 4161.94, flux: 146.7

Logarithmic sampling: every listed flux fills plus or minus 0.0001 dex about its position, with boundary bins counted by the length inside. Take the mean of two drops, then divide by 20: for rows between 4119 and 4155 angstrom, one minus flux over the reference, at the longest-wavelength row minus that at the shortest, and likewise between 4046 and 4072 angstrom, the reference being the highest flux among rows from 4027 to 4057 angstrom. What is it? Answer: 0.0007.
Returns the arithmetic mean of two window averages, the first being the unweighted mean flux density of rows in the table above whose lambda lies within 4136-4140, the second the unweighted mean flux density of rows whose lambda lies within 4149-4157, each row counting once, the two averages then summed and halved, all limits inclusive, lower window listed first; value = 139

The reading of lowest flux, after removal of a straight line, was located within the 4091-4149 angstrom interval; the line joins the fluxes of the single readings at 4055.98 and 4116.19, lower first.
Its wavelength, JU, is 4137.10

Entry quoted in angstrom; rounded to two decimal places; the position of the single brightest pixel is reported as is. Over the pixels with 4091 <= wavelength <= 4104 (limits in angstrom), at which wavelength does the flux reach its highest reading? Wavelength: 4093.51 angstrom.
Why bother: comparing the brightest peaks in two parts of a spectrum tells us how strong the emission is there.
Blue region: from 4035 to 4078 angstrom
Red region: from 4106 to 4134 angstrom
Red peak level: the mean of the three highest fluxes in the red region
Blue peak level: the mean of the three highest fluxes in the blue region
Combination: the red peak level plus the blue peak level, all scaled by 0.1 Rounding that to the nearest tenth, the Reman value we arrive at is 30.9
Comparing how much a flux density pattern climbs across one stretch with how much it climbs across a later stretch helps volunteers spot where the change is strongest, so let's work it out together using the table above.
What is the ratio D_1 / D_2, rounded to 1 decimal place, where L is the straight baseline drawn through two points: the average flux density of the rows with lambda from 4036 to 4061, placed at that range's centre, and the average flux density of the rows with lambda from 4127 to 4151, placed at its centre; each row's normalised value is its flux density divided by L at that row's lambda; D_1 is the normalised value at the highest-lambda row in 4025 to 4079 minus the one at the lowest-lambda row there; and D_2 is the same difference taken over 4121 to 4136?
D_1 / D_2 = 1.9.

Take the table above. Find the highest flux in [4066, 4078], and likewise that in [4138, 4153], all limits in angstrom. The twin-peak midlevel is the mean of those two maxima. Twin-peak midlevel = 149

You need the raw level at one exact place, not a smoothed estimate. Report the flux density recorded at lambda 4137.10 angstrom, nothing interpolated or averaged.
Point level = 132.7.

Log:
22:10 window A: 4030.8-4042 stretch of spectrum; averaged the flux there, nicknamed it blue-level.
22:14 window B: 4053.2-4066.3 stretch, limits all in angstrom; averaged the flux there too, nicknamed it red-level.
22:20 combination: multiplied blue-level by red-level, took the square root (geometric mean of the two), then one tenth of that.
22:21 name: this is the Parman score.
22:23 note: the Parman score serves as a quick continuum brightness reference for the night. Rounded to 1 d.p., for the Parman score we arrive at 13.9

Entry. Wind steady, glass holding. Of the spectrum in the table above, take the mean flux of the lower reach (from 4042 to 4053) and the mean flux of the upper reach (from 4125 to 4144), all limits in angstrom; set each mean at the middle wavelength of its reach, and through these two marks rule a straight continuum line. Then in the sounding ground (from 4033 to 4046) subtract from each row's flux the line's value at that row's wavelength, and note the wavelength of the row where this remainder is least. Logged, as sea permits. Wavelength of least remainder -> 4044.79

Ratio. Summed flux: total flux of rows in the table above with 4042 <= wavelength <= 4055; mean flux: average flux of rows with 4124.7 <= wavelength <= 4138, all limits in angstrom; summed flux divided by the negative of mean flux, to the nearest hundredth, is -6.84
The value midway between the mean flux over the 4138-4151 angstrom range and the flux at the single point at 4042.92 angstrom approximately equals 145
